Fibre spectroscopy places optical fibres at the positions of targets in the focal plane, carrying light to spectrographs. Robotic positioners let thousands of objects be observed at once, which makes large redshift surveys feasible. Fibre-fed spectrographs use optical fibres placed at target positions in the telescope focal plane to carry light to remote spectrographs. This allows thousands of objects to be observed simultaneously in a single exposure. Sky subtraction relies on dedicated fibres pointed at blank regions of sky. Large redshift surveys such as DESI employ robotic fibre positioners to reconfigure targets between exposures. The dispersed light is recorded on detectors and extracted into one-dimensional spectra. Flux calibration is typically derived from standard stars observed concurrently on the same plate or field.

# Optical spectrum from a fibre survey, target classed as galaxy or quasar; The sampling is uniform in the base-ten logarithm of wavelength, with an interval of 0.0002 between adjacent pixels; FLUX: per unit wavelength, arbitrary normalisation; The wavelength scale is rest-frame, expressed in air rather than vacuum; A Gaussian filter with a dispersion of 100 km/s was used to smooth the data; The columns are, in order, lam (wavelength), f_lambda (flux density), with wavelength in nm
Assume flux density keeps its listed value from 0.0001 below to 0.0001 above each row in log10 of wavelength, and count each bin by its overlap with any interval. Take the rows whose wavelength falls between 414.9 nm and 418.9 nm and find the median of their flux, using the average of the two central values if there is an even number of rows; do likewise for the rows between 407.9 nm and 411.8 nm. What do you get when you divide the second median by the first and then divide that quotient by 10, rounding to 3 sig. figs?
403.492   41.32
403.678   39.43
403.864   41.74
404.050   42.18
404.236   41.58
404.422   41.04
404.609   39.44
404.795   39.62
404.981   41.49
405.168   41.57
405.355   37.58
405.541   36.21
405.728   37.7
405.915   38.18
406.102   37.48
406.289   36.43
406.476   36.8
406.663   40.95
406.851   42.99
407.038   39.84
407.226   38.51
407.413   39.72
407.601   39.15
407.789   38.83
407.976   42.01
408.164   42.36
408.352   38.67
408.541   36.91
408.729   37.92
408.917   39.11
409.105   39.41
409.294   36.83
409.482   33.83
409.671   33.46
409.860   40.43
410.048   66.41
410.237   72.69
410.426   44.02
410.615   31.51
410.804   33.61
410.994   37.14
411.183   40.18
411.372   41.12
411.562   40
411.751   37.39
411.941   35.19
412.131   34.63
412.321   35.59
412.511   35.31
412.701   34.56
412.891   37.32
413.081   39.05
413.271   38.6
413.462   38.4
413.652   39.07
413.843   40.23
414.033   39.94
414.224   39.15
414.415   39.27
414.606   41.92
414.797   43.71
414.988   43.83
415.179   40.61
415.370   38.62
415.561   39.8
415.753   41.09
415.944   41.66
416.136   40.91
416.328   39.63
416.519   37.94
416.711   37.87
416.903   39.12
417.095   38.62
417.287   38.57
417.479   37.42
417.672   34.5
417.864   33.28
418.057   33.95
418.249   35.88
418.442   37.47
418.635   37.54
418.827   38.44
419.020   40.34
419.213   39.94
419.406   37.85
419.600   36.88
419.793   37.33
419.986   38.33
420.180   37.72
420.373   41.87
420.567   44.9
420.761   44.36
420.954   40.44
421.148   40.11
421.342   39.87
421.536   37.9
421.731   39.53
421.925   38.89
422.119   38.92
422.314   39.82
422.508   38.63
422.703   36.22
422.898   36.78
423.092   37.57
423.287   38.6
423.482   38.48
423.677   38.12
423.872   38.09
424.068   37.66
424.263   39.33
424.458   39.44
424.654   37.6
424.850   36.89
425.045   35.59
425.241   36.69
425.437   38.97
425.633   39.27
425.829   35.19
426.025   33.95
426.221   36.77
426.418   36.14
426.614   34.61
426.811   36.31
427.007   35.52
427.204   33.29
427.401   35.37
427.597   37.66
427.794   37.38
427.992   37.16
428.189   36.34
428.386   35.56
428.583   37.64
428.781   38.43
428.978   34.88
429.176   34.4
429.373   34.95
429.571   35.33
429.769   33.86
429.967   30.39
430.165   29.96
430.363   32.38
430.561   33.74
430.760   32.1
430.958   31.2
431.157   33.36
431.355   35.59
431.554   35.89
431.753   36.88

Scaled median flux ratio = 0.101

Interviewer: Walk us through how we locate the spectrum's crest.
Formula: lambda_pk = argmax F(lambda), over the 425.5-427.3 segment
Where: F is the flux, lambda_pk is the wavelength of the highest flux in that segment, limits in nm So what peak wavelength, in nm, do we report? 425.633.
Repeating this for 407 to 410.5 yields 410.237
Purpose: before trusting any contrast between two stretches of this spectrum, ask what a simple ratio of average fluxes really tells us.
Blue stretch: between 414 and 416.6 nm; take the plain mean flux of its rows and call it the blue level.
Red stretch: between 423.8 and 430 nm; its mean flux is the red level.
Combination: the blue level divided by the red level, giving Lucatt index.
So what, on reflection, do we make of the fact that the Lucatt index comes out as 1.12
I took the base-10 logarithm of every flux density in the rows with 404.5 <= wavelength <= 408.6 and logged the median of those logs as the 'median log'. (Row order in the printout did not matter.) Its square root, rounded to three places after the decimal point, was 1.261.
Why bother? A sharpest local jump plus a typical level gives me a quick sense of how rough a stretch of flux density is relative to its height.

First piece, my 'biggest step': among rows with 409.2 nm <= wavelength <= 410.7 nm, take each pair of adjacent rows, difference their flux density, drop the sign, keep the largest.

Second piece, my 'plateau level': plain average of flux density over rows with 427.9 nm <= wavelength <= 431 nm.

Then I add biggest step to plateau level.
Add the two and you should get 63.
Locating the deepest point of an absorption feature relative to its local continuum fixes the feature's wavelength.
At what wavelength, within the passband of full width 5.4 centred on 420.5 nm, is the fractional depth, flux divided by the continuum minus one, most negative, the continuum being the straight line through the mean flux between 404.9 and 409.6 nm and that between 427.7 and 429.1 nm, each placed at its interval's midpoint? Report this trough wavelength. 417.864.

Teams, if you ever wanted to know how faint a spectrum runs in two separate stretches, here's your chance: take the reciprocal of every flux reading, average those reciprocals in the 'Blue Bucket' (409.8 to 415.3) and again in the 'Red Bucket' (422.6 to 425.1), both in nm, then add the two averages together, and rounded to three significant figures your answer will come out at 0.0518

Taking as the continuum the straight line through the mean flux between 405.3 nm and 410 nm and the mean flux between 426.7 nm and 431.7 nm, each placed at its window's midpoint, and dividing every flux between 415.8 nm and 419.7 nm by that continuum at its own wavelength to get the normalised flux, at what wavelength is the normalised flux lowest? 417.864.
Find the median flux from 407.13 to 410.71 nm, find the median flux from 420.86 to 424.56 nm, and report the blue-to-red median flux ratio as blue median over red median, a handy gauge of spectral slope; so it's 1.01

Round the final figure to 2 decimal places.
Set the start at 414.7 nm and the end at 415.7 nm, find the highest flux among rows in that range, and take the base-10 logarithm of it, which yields 1.64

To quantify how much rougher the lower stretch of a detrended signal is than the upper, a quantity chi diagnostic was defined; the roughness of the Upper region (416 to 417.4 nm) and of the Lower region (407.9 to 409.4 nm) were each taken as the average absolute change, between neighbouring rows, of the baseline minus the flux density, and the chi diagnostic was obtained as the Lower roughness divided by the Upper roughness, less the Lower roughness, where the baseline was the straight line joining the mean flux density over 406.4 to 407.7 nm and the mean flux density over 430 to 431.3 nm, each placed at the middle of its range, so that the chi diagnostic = 0.47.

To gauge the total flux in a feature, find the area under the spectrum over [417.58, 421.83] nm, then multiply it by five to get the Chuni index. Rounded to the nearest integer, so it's 820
